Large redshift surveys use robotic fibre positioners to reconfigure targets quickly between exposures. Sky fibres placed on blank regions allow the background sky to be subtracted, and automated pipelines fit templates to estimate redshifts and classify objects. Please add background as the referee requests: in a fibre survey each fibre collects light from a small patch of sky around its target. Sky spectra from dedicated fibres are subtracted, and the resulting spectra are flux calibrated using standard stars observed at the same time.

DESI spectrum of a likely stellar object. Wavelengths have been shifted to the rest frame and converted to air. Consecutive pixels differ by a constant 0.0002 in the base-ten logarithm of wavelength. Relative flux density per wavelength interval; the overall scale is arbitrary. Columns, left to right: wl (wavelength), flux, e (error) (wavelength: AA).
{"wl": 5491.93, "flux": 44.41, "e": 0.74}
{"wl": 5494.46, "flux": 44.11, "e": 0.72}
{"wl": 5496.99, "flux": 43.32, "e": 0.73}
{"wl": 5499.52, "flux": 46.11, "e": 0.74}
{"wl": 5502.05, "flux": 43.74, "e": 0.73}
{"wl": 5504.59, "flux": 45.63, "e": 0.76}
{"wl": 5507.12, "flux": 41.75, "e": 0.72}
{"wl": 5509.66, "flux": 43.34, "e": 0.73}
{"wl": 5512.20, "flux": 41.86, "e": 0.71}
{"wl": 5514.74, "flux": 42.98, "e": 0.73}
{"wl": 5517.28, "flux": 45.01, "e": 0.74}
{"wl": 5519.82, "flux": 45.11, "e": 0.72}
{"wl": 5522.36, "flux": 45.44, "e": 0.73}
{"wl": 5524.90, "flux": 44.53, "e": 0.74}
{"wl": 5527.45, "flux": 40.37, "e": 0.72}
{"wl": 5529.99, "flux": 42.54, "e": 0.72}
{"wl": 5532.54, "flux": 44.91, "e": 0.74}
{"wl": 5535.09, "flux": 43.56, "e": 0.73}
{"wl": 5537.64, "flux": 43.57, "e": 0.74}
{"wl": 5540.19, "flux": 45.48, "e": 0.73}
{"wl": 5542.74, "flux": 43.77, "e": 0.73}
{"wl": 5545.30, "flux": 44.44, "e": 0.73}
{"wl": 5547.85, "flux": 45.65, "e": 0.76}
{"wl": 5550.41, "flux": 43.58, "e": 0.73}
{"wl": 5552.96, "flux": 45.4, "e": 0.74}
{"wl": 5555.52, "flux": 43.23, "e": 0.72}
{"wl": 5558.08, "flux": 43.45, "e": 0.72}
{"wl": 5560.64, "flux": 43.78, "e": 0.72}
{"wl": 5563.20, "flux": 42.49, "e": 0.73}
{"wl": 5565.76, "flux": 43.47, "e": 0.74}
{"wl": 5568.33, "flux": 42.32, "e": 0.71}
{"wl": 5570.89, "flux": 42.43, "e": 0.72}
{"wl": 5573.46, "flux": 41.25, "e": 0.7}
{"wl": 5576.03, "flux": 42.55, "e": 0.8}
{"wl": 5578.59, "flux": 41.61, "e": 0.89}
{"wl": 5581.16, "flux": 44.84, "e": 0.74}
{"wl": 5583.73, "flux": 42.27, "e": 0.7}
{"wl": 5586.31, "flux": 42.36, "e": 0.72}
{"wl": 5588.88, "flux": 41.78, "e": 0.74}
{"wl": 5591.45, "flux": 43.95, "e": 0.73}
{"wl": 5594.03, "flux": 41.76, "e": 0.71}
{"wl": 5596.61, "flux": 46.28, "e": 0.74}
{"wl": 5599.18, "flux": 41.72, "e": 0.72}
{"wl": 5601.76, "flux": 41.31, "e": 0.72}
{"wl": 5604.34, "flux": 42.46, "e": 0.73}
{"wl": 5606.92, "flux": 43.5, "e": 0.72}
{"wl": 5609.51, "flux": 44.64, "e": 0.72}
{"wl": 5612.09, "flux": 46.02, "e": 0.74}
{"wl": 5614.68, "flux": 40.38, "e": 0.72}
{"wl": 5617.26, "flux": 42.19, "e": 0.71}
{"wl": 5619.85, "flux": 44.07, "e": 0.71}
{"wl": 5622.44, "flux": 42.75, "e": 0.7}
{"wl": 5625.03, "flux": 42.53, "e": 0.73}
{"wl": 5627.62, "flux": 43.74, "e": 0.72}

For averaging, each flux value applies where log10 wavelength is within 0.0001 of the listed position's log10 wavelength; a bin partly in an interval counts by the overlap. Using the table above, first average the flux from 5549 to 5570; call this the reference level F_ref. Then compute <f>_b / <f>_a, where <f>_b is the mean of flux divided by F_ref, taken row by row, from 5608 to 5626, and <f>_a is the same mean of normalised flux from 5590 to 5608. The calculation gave 1.01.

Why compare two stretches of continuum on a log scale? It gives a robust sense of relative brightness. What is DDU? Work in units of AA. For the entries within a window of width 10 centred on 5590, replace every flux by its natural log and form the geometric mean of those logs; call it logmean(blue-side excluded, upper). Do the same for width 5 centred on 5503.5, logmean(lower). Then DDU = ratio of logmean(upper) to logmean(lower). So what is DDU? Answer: 0.99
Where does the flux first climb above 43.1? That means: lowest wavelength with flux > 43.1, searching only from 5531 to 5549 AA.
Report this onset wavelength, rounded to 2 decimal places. 5532.54 AA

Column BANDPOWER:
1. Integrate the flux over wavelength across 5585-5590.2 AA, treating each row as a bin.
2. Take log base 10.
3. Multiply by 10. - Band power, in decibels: 23.4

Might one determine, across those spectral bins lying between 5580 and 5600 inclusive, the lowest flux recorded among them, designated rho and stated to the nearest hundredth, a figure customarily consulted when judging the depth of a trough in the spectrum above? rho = 41.72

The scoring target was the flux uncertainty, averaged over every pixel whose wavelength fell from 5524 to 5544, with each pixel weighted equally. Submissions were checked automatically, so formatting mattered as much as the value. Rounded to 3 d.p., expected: 0.731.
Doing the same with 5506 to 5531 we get 0.726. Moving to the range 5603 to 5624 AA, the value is 0.719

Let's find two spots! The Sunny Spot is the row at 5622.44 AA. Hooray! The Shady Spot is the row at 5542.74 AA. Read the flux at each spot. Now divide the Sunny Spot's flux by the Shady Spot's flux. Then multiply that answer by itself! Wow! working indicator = 0.95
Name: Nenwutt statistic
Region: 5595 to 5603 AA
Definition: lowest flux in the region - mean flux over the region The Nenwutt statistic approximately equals -1.8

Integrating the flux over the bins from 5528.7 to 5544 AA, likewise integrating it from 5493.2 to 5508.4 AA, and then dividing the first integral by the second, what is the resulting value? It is 1.00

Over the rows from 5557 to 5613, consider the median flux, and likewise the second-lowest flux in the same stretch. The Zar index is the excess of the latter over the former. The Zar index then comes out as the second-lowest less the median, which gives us -1.2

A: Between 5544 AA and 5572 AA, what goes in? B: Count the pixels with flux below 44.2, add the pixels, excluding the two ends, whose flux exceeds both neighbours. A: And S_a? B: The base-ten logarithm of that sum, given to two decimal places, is 1.08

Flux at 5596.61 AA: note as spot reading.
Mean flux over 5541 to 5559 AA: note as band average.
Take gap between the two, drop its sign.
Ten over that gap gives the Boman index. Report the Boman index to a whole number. 5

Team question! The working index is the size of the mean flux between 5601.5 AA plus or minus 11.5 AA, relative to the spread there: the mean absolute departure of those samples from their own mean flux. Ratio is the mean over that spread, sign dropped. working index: 29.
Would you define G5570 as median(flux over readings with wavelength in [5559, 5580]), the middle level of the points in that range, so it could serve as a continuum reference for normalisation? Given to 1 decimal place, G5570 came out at 42.5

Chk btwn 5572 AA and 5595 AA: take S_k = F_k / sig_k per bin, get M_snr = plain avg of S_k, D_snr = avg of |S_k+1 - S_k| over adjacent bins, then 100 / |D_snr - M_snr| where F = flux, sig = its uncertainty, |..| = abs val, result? 1.90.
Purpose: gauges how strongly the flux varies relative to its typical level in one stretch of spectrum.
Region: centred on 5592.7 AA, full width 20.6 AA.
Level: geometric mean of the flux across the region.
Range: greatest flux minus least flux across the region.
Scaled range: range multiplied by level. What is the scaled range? 212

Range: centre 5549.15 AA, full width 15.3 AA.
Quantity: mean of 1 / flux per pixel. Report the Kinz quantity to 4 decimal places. 0.0226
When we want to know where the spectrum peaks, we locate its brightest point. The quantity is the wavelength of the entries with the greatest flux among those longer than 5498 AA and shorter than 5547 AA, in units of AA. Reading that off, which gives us 5499.52 AA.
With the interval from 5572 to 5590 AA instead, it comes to 5581.16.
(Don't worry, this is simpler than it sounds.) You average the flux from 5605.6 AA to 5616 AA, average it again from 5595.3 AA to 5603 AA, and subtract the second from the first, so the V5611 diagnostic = 0.5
